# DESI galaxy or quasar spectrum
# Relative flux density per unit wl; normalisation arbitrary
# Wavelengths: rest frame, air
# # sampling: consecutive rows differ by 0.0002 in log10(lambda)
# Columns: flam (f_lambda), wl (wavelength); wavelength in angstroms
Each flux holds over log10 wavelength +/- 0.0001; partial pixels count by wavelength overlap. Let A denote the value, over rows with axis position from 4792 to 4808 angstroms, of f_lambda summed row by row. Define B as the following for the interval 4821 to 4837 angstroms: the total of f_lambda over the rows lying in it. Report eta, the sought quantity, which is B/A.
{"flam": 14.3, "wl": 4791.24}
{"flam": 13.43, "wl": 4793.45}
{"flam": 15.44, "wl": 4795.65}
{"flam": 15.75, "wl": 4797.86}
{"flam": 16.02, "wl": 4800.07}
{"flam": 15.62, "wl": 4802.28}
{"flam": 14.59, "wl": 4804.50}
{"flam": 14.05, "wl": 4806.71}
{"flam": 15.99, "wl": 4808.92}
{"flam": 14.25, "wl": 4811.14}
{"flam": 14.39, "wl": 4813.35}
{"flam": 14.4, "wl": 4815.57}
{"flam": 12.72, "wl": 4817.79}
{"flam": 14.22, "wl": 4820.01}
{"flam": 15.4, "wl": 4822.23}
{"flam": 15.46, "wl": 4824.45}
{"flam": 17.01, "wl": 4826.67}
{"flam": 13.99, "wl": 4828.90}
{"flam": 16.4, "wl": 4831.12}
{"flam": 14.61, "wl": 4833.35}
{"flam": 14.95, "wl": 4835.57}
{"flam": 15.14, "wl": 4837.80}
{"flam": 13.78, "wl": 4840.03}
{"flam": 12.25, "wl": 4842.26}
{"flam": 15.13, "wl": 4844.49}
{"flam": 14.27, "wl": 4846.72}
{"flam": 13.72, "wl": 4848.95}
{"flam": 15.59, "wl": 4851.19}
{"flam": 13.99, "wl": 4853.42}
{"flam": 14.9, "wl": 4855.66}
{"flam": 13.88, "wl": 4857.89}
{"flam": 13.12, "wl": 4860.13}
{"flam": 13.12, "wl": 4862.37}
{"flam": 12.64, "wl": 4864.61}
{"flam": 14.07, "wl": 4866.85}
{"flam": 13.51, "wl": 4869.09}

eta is 1.03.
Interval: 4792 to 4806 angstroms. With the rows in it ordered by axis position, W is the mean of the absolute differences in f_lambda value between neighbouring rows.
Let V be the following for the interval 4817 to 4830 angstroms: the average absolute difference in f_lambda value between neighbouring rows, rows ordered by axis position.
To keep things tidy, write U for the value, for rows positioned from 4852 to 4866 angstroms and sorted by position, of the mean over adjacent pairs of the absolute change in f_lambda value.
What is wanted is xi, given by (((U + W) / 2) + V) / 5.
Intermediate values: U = 0.63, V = 1.5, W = 0.8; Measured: 0.436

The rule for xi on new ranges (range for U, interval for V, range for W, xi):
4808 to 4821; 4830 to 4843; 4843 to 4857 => 0.426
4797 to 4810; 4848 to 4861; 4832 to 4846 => 0.456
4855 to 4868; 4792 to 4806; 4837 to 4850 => 0.378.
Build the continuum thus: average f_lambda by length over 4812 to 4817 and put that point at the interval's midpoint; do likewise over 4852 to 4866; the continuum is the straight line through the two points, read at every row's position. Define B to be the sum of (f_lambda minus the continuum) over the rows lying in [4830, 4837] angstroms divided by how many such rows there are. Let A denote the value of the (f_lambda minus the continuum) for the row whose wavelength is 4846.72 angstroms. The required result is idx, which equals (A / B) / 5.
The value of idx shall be 0.07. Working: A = 0.4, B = 1.3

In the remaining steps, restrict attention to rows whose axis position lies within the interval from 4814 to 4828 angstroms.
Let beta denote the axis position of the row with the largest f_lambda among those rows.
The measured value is 4826.67 angstroms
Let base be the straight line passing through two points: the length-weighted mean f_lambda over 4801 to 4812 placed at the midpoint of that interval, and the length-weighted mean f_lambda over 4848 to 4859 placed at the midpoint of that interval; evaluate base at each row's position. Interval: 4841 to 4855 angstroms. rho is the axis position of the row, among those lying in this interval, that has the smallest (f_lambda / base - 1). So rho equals 4842.26 angstroms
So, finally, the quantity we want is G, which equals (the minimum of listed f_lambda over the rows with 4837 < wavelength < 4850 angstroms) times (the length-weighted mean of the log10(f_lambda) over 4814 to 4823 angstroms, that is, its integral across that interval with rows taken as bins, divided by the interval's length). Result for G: 14.1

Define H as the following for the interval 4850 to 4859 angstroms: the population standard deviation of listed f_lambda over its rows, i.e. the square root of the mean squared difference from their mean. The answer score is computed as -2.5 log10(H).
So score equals 0.4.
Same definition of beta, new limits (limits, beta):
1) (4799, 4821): 4800.07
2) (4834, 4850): 4837.80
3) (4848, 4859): 4851.19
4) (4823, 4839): 4826.67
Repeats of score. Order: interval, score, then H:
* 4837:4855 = 0.0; 1.00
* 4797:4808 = 0.3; 0.75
